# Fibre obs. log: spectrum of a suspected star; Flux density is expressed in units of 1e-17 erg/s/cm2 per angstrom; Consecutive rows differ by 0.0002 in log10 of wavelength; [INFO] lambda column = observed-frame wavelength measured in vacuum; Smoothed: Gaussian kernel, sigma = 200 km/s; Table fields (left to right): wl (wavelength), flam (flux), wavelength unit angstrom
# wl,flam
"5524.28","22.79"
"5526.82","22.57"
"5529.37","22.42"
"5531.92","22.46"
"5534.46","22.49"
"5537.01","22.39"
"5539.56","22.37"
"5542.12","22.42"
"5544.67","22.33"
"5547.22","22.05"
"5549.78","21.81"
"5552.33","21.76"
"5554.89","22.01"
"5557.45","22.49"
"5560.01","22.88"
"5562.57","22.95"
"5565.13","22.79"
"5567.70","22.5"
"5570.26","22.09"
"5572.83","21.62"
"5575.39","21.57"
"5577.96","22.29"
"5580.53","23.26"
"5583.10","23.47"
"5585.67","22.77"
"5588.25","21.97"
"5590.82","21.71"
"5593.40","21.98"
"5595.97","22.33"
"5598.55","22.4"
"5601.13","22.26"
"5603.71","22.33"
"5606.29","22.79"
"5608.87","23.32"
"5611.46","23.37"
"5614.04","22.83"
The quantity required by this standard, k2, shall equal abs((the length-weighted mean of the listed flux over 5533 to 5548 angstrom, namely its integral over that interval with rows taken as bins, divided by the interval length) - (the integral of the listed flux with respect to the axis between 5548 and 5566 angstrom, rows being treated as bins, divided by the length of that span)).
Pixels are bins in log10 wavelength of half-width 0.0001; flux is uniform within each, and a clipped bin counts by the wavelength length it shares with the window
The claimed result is 0.01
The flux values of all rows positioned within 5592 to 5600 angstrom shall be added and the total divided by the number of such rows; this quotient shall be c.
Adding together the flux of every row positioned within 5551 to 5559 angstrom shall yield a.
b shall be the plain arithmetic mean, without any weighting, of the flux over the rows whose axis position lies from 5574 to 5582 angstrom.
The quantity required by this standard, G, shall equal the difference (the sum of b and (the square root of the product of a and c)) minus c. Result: 38.5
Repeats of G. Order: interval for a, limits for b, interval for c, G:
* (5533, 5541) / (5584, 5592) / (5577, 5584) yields 38.5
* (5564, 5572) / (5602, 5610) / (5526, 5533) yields 39.3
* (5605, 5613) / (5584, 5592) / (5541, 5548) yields 39.2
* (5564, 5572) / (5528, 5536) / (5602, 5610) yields 38.8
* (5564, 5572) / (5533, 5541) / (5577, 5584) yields 38.8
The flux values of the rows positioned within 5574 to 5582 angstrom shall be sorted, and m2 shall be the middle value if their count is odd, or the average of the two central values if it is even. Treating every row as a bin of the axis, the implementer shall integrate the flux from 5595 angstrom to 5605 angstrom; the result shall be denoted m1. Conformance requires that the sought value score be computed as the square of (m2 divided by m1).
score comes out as 0.010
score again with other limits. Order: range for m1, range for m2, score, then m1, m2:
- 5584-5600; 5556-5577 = 0.004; 356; 22.5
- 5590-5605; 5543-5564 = 0.004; 333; 22.2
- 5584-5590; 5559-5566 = 0.029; 134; 22.9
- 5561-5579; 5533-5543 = 0.003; 401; 22.4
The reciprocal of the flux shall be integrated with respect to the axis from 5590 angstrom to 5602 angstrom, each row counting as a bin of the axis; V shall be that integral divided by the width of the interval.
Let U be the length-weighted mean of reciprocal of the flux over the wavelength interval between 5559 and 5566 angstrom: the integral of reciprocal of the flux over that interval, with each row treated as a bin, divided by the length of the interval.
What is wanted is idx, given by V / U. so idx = 1.03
